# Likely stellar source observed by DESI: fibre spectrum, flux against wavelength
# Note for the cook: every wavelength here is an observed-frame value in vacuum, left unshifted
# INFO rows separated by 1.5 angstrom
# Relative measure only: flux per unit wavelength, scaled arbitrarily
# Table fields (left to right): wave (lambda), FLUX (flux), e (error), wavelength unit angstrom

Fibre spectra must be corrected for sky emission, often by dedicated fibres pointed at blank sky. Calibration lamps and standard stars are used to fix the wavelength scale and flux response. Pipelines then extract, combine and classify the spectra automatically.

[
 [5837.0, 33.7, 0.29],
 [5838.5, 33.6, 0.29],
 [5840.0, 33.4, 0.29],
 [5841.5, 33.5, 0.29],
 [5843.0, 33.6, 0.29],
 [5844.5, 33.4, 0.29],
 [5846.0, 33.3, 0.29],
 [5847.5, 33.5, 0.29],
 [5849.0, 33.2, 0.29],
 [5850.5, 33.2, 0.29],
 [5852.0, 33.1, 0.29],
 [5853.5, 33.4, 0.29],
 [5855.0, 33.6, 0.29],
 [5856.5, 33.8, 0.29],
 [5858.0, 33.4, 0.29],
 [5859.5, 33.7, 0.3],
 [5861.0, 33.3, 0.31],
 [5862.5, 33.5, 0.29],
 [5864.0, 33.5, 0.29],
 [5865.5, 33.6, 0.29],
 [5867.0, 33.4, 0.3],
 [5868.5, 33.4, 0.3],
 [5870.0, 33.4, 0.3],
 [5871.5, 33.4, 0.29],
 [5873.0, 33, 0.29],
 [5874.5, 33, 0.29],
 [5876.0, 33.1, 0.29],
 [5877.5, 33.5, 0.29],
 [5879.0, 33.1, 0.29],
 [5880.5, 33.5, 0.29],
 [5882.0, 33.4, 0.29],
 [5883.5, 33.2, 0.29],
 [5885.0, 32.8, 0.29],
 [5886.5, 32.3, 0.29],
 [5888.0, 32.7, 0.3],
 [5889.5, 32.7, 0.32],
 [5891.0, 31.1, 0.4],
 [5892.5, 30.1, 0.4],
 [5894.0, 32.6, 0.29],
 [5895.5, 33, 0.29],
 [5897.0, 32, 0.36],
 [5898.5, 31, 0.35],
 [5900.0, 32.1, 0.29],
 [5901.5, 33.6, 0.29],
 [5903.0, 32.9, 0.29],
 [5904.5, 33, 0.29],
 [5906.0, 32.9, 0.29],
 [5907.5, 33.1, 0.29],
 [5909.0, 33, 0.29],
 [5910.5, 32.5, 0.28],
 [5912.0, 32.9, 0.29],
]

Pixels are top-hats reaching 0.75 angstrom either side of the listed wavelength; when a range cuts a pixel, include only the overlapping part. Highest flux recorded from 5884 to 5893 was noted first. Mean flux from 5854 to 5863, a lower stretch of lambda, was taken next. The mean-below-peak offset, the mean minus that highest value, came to 0.75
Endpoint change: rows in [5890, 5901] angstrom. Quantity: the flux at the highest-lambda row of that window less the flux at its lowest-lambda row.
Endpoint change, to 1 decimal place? 1.0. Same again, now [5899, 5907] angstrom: 0.8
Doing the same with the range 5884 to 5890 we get -0.1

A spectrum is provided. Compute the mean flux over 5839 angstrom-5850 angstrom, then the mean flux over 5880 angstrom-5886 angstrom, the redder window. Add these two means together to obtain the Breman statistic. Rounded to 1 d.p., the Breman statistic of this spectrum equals 66.6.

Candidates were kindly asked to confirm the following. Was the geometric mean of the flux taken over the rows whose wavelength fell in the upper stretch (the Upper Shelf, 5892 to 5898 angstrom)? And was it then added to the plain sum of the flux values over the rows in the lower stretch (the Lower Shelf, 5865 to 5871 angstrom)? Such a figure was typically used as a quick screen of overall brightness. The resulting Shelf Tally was 166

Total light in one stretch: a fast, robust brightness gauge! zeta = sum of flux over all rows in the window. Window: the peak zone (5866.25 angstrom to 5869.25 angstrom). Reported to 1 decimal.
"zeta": 66.8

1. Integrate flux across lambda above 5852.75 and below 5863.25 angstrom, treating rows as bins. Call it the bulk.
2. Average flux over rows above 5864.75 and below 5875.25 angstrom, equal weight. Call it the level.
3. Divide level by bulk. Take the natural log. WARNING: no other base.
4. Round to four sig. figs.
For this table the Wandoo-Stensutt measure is -2.358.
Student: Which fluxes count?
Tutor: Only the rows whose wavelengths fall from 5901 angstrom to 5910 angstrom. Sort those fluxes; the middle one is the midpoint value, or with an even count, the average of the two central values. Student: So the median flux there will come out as 33.0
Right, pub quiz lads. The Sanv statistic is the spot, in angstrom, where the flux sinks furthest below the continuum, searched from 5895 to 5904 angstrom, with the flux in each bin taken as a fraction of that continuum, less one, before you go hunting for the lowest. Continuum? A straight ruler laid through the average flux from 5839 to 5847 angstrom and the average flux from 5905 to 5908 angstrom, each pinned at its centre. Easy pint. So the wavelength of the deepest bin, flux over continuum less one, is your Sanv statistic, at 5898.5 angstrom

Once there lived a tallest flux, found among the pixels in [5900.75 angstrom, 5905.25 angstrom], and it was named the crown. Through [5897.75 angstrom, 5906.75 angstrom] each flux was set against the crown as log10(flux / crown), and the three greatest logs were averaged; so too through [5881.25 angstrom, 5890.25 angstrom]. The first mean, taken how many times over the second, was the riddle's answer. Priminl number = 1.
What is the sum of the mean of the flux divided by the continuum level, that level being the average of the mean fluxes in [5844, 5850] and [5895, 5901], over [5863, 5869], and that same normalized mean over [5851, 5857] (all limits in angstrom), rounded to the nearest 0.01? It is 2.05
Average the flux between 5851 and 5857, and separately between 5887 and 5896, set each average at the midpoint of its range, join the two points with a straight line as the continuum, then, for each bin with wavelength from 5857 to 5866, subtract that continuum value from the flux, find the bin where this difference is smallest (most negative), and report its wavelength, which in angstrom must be 5858.0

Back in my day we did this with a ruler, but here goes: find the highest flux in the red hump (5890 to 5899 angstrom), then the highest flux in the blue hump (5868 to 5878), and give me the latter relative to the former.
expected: 1.02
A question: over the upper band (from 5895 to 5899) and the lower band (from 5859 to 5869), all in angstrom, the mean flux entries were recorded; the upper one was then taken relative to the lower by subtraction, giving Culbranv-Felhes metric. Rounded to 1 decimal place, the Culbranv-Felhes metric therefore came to -1.5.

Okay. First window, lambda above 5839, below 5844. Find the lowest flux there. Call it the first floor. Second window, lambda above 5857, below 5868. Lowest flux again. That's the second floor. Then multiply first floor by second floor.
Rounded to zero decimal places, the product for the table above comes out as 1112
